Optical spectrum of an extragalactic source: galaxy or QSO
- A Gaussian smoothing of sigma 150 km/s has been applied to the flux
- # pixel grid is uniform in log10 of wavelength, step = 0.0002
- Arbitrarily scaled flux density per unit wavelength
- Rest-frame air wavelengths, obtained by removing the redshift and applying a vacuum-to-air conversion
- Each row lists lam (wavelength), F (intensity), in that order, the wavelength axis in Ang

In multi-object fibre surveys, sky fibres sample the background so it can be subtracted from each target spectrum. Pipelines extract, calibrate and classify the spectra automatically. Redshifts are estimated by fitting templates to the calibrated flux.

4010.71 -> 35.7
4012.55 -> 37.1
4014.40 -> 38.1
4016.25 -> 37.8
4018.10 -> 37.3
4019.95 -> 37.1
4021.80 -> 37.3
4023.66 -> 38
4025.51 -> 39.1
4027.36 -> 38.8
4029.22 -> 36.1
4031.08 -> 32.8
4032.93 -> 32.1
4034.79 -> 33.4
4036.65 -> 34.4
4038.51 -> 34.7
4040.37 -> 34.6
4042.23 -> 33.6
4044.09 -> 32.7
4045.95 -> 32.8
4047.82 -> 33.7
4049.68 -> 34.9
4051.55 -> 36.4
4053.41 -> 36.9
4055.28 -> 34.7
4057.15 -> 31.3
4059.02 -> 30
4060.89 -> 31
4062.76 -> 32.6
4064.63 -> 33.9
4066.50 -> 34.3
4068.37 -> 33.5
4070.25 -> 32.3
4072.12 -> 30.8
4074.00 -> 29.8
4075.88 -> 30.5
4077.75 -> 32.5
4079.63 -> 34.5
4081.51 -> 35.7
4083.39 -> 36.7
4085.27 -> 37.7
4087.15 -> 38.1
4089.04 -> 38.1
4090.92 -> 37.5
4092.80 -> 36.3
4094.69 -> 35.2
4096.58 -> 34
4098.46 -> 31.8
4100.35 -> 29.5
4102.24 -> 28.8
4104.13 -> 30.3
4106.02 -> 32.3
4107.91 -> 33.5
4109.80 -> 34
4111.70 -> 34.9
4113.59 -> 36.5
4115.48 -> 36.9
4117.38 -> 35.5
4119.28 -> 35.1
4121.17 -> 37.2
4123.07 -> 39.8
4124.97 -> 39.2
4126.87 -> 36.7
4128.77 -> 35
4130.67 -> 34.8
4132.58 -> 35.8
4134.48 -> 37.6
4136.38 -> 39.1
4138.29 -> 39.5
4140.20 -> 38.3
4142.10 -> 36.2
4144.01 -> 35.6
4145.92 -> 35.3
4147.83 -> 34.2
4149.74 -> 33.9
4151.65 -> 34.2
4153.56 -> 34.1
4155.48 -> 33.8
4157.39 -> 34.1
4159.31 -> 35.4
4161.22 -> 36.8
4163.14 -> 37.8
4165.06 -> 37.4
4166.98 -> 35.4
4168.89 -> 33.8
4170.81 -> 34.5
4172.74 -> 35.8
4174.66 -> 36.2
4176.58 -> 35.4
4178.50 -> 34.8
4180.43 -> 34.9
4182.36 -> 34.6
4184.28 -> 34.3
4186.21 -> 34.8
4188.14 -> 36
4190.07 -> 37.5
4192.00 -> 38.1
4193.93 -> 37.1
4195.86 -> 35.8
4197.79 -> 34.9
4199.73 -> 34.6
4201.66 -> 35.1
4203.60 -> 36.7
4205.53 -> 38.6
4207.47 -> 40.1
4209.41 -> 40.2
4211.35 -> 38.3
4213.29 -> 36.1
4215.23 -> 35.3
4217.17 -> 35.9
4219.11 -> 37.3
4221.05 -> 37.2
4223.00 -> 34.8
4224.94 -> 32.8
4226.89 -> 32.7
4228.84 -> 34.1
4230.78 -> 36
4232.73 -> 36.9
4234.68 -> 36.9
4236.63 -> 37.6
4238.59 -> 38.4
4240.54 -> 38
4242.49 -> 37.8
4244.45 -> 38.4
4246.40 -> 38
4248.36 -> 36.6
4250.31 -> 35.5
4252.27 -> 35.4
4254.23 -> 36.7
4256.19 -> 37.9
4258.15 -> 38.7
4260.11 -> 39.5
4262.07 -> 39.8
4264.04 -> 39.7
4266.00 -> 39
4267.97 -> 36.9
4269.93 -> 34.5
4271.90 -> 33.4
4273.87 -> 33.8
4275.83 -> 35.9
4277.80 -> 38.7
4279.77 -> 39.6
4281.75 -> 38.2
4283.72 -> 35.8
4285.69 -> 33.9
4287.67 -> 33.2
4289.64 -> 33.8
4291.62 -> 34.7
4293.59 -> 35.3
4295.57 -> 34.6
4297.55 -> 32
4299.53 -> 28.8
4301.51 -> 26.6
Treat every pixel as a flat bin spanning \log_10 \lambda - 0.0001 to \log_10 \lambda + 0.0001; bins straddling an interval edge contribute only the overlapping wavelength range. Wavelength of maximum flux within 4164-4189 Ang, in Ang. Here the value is 4165.06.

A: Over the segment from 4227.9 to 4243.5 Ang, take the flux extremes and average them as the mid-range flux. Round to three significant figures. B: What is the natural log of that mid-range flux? 3.59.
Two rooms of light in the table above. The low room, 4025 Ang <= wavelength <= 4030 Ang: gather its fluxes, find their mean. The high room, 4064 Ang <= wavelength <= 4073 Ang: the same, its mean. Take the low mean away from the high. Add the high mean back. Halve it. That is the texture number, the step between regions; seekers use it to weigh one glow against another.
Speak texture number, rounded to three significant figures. 14.0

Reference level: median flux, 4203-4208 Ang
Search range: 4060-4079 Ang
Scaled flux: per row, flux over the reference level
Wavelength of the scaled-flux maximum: 4066.50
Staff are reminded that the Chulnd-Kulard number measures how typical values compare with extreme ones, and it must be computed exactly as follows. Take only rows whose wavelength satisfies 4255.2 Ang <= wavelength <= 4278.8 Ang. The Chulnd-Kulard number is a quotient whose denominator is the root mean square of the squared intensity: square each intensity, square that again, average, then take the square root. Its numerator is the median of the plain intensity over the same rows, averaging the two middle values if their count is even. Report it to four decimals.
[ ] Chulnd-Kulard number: 0.0272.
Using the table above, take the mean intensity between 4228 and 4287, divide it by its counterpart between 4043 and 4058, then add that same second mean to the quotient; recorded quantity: 35.3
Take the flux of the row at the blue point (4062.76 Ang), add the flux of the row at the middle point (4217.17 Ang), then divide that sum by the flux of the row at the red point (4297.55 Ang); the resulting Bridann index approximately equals 2.14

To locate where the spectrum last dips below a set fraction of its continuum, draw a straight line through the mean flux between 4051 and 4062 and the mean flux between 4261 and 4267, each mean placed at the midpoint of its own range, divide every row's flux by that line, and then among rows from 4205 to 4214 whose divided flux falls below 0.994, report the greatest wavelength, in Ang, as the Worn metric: 4213.29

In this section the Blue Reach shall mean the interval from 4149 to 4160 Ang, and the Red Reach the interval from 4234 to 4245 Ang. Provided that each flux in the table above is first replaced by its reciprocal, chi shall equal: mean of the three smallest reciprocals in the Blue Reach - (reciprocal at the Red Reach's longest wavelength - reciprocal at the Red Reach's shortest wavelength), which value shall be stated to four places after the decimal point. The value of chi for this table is 0.0300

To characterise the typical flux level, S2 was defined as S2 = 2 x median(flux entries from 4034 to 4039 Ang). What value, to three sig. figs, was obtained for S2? 68.8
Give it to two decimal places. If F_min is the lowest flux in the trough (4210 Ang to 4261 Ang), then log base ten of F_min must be 1.51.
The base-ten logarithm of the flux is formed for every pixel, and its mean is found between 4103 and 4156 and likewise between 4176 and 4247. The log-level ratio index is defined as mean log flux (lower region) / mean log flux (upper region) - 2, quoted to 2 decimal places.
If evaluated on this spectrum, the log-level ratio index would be -1.01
